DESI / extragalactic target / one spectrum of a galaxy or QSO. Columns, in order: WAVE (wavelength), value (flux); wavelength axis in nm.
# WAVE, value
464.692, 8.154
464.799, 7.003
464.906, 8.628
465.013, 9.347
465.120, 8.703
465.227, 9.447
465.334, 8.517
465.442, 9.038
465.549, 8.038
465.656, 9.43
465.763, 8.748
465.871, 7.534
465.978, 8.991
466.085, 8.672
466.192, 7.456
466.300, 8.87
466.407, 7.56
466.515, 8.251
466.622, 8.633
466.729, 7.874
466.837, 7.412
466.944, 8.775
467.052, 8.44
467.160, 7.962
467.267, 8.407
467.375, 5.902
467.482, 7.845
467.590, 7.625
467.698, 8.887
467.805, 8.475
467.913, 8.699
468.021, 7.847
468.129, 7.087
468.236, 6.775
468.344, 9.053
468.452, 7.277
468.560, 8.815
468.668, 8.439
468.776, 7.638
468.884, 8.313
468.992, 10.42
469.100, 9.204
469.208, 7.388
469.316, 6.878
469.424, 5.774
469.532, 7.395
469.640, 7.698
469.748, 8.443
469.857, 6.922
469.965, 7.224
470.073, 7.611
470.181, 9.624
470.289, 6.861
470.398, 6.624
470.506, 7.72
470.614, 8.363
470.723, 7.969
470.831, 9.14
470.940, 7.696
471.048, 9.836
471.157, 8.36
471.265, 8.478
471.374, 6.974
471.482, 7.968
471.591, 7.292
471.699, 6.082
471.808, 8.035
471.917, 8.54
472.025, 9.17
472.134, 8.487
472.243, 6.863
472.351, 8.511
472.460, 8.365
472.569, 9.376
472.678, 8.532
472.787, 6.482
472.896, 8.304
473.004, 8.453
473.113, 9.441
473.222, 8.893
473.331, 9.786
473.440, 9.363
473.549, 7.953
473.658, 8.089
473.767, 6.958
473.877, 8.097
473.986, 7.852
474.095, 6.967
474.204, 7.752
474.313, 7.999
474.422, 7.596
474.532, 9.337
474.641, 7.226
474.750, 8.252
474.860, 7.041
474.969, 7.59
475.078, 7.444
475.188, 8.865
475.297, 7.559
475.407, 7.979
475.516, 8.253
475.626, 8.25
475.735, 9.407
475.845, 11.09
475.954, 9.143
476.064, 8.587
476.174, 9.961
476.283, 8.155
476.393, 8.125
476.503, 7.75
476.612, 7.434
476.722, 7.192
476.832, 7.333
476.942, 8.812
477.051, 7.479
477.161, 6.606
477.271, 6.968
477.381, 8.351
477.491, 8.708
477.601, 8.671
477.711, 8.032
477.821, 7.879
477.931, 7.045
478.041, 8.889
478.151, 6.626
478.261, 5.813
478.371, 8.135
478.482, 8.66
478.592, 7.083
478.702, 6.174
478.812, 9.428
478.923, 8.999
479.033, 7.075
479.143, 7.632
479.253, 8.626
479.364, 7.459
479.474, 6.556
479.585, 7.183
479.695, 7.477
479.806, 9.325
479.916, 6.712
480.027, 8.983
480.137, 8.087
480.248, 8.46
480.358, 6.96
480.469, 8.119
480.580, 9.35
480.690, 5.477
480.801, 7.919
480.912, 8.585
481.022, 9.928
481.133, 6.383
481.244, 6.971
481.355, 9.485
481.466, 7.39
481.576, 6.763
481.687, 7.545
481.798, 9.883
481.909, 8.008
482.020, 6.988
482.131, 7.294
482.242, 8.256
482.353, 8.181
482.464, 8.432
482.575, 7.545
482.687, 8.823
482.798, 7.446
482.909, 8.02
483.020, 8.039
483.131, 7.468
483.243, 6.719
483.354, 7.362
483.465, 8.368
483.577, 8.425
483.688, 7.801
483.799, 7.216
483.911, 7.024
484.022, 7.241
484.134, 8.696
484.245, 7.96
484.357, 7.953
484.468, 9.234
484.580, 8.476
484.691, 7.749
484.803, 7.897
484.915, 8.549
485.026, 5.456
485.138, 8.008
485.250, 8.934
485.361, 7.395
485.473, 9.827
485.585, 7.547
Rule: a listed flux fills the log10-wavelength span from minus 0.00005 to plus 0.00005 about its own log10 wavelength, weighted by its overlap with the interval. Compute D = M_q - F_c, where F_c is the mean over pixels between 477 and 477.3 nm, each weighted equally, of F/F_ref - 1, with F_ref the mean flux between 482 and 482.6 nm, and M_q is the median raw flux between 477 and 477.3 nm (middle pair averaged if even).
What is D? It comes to 7.07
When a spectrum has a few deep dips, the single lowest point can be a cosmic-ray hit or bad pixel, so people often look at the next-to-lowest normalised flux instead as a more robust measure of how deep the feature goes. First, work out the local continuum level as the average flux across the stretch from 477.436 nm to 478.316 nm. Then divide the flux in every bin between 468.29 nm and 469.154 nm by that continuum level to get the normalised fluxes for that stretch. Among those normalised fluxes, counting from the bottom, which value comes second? 0.99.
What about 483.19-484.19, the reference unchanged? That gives 0.91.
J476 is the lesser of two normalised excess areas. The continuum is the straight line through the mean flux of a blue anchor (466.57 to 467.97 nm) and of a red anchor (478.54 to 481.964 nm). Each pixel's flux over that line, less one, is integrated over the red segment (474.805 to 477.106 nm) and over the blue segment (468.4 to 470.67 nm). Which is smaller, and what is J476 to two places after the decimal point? -0.06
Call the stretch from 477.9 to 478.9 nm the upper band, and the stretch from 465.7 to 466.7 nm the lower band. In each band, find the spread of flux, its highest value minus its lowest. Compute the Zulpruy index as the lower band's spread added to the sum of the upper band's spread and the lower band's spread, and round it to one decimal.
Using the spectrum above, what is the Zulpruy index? 6.7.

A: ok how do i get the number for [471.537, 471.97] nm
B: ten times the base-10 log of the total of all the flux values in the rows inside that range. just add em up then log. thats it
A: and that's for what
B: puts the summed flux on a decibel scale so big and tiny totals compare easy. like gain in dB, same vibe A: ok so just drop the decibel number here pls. 14.8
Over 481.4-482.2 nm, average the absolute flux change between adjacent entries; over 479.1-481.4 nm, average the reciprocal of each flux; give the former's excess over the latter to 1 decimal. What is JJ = 1.0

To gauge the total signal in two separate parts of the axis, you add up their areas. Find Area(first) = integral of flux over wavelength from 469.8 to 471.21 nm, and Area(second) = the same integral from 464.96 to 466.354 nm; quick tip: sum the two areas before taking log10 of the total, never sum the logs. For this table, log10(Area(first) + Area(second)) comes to 1.37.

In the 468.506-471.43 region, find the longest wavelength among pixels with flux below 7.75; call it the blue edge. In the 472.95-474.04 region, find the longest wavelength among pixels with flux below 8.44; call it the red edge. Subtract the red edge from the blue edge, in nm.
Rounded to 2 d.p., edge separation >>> -2.61 nm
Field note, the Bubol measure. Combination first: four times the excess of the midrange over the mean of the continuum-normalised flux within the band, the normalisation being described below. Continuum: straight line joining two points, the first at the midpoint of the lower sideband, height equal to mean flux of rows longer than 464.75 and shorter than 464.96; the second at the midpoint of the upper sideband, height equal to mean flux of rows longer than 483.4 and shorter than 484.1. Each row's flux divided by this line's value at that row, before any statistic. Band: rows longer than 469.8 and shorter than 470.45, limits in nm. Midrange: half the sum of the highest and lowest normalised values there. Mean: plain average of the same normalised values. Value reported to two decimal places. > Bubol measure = 0.33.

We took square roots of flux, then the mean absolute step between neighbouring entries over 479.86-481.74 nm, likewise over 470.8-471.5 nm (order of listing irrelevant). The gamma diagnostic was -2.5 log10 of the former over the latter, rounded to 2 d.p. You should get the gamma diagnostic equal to -0.29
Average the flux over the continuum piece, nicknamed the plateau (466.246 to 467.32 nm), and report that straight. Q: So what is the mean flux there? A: 8.2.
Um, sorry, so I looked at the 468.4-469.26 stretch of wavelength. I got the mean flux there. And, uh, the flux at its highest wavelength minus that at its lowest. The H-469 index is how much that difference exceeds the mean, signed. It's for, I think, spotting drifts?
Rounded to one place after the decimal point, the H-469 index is -8.3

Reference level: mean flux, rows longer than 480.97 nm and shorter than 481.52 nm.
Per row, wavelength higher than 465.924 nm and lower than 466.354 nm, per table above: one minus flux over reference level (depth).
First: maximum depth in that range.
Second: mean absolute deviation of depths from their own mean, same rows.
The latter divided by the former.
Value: 0.9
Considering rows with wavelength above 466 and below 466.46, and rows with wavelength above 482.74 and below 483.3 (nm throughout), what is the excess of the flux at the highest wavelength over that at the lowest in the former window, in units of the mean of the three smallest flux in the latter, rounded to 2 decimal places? -0.15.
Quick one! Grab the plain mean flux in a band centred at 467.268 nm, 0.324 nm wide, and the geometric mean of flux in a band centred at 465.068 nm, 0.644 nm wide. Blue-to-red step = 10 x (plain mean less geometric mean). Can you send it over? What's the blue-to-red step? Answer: -11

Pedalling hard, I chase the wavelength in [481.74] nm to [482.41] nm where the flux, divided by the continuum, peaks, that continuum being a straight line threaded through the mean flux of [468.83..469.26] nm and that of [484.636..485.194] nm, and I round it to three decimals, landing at 481.798 nm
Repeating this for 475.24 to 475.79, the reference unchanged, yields 475.735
